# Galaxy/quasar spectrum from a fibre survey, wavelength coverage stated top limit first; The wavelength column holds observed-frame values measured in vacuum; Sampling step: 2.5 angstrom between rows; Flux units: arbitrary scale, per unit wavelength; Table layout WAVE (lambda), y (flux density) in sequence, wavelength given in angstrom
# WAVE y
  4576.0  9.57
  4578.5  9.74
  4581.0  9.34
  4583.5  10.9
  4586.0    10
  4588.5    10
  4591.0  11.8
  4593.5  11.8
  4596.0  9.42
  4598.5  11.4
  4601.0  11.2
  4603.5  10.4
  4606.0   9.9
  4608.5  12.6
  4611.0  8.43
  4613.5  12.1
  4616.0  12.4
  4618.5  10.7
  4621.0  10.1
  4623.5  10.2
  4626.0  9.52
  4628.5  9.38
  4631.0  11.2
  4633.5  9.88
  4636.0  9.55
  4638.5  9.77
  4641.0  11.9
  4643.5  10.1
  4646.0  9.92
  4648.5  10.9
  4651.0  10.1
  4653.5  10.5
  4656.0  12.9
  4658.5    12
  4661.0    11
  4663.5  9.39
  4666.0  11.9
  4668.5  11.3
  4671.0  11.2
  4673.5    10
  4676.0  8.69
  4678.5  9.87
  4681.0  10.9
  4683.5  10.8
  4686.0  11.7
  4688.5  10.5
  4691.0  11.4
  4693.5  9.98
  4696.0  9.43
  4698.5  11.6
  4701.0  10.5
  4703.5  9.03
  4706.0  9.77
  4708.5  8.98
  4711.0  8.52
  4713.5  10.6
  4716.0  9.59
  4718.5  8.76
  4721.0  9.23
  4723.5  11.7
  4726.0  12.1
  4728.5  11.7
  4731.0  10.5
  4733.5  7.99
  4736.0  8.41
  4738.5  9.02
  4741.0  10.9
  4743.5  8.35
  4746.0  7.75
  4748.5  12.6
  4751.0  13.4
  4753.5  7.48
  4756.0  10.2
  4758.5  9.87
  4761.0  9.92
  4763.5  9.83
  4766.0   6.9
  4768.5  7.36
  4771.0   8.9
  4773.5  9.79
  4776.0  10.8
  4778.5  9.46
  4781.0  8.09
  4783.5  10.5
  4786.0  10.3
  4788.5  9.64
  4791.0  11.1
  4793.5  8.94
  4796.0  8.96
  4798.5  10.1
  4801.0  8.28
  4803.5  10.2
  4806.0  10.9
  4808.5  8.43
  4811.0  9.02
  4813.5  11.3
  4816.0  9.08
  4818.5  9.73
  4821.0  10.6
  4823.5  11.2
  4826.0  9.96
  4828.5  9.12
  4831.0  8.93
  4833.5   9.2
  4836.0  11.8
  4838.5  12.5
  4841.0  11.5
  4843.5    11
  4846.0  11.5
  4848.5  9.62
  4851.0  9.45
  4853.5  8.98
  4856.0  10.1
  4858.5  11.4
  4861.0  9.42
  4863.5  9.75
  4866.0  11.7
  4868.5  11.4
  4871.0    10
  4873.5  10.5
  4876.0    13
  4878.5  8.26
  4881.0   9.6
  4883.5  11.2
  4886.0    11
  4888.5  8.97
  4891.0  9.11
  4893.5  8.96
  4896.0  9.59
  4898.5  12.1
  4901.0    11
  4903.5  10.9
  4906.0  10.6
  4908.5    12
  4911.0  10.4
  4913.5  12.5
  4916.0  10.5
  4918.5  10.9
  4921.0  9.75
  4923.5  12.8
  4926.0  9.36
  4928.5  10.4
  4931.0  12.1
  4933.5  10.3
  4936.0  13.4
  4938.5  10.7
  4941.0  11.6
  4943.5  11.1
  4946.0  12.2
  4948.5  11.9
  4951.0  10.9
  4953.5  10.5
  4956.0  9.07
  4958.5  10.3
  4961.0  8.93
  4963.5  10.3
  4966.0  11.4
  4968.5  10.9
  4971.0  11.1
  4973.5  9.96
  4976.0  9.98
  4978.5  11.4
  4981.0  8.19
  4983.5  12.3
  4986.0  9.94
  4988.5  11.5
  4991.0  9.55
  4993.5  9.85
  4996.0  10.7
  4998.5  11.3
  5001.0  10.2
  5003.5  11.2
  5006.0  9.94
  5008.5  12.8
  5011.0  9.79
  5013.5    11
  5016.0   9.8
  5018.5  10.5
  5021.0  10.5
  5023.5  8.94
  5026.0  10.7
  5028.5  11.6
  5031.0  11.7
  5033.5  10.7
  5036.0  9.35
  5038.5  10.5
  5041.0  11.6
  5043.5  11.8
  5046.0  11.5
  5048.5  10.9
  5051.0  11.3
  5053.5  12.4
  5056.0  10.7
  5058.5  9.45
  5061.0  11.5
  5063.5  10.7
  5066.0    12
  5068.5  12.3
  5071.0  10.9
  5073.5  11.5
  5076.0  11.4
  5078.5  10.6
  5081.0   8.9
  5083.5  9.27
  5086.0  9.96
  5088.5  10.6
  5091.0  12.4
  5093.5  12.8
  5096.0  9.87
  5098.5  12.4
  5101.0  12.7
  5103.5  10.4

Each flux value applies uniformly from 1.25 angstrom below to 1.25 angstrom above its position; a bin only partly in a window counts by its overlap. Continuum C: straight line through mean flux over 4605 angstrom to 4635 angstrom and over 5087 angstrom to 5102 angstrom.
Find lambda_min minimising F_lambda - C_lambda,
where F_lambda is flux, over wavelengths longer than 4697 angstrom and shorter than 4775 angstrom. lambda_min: 4766.0 angstrom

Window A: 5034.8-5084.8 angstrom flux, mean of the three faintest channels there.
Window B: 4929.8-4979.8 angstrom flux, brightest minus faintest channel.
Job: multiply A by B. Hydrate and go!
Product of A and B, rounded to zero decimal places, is 41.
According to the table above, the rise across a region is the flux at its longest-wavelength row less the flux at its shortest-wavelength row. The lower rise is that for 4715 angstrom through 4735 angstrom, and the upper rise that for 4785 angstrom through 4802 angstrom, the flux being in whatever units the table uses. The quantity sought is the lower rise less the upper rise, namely 0.4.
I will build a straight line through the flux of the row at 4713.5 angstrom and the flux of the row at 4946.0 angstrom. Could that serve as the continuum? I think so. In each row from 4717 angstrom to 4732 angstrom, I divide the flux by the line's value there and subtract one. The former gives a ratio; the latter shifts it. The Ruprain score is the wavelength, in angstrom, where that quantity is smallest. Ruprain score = 4718.5 angstrom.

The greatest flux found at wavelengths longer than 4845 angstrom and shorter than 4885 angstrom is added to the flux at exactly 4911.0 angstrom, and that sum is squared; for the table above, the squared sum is 548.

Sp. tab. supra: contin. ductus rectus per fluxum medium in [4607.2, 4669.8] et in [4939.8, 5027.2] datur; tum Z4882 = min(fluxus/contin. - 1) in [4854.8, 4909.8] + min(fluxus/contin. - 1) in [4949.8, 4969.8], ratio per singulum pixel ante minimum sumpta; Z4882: -0.38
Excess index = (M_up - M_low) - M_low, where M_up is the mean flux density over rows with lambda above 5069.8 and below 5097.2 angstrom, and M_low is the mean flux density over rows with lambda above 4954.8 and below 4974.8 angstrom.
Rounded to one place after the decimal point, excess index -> -9.7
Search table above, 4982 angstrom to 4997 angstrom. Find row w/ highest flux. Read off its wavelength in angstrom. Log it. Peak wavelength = 4983.5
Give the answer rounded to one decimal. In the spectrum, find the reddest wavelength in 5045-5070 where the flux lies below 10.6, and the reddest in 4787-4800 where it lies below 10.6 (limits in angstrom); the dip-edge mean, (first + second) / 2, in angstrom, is 4928.5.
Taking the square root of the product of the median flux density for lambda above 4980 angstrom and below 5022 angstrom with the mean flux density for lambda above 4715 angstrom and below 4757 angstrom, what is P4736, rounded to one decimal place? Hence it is 10.2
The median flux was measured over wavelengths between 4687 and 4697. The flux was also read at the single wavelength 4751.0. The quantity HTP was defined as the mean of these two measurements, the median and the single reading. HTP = 11.8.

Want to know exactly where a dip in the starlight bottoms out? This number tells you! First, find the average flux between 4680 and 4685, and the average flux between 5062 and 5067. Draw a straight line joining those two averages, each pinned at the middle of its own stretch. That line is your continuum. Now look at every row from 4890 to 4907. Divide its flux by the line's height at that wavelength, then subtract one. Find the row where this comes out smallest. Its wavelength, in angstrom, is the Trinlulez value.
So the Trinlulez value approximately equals 4893.5 angstrom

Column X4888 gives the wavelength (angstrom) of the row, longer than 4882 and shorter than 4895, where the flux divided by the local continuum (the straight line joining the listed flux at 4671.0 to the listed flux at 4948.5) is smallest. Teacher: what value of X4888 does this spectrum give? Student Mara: 4893.5 angstrom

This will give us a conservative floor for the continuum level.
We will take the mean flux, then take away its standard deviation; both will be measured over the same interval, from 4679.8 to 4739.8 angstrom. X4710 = 8.9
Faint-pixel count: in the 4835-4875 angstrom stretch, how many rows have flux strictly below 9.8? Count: 5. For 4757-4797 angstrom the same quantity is 9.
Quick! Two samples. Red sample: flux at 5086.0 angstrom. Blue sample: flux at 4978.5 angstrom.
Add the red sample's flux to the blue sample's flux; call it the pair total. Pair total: 21.4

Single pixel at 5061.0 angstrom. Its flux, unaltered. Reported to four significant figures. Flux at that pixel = 11.50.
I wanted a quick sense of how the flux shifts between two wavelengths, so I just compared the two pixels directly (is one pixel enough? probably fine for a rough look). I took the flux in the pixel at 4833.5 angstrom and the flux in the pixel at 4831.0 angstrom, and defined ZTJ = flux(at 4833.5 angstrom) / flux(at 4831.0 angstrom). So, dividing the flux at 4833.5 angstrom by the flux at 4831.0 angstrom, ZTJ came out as 1.03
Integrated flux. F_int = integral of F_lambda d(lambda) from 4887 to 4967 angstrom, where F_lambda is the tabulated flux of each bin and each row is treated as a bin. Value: 861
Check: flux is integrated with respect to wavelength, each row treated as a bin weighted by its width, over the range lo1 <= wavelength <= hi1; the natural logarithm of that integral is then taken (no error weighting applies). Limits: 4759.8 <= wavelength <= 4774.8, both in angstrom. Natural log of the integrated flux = 4.88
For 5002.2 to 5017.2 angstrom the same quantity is 5.08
